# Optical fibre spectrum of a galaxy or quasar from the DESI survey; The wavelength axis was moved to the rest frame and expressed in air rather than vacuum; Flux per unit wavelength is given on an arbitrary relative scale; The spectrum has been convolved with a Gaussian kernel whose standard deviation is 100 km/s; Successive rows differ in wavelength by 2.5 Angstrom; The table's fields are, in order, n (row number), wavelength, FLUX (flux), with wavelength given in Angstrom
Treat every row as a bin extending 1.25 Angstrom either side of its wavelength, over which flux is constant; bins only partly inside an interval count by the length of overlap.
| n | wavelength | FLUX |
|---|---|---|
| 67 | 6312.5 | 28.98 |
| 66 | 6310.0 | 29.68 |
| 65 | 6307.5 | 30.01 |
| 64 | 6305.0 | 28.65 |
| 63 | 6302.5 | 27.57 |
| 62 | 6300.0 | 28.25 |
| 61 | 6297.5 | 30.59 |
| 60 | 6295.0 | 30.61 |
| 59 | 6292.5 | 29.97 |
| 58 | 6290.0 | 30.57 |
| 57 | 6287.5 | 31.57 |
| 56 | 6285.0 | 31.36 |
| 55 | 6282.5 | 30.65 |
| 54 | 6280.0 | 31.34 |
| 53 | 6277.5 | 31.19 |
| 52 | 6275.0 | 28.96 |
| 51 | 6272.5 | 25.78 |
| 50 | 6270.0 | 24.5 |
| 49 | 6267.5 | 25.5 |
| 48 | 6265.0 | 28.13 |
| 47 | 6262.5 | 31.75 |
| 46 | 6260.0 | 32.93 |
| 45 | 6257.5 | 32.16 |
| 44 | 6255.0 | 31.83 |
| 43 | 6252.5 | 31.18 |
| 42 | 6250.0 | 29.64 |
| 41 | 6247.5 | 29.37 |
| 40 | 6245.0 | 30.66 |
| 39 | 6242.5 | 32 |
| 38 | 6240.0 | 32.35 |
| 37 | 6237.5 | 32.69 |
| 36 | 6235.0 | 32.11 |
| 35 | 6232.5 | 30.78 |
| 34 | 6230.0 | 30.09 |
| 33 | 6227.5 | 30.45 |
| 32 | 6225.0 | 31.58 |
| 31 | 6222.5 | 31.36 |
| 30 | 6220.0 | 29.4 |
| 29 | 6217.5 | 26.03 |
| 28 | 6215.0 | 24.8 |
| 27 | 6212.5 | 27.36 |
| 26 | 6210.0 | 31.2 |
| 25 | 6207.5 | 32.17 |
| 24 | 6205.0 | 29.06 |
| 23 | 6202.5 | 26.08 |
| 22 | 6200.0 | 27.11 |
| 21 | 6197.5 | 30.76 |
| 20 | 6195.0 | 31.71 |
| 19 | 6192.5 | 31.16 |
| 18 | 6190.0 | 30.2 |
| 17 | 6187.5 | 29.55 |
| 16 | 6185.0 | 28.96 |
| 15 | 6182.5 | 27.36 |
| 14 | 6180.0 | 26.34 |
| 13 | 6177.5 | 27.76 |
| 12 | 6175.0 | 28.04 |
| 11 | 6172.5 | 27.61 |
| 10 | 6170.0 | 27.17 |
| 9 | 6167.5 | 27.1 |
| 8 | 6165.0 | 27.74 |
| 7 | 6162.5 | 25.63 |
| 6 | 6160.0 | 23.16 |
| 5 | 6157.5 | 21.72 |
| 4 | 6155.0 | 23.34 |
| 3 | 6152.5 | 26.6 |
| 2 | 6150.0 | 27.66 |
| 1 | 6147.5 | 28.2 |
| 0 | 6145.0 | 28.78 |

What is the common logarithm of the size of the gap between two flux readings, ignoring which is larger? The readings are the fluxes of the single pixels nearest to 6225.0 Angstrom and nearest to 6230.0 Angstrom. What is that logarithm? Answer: 0.17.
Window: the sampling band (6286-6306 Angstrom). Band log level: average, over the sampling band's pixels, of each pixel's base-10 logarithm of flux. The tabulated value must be 1.47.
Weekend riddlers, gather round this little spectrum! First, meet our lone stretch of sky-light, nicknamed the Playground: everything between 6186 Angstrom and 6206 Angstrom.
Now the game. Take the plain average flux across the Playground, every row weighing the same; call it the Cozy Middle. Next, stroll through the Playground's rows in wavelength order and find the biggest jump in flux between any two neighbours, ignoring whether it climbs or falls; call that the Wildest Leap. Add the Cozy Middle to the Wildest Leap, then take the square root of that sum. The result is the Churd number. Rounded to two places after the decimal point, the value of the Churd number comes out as 5.75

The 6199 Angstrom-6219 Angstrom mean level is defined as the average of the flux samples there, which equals 28.0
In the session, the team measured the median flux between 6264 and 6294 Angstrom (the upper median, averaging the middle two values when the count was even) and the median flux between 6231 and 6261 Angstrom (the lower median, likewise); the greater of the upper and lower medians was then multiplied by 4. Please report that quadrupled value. 128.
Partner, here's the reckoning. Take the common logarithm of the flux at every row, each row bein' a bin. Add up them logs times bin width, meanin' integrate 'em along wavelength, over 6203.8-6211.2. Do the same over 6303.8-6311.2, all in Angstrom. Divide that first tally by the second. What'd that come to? 1.01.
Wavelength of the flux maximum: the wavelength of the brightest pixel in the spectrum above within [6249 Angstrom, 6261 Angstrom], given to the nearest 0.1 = 6260.0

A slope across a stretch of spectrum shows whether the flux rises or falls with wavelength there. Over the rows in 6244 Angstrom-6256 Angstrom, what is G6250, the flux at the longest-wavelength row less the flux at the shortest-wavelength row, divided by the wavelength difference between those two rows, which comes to 0.12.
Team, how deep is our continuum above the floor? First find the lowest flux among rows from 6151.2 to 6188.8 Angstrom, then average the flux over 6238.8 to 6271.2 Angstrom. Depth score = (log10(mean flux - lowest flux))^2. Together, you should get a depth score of 0.86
